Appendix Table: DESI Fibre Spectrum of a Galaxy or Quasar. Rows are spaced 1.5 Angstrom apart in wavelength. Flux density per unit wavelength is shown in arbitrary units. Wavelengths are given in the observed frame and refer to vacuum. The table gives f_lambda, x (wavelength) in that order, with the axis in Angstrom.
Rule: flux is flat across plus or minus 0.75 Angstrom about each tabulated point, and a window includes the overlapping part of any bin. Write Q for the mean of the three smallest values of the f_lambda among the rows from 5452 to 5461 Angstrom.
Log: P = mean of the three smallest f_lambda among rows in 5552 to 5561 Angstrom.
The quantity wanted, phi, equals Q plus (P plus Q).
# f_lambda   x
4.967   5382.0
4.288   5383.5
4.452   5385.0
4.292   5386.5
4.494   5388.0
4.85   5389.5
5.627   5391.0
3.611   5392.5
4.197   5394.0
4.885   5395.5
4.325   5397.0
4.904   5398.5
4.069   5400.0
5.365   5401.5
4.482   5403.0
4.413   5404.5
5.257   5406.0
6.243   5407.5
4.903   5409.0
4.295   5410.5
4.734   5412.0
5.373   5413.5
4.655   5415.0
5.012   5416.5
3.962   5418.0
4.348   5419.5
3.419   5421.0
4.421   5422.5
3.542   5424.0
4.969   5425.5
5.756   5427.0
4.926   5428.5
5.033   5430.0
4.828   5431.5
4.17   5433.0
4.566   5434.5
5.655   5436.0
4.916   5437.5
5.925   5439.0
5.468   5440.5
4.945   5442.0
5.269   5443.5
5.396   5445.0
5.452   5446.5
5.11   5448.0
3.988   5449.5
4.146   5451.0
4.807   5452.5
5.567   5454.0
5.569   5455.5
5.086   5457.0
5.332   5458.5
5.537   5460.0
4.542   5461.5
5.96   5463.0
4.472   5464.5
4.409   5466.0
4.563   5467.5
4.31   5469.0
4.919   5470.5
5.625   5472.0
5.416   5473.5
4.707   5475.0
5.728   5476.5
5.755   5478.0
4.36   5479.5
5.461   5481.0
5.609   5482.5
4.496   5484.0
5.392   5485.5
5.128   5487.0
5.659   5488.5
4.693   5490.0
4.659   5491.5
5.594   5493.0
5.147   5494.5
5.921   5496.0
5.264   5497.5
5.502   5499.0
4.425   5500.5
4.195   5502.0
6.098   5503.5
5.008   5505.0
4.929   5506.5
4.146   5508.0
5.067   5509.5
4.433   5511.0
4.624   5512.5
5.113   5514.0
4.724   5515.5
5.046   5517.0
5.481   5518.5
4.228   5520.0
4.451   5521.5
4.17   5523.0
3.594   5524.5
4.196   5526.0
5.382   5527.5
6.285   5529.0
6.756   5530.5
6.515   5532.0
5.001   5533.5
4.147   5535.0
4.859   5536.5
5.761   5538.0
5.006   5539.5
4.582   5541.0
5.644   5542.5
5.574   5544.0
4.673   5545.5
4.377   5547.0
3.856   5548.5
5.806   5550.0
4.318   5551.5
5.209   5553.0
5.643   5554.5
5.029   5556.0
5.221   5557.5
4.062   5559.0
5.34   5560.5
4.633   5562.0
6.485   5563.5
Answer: 14.9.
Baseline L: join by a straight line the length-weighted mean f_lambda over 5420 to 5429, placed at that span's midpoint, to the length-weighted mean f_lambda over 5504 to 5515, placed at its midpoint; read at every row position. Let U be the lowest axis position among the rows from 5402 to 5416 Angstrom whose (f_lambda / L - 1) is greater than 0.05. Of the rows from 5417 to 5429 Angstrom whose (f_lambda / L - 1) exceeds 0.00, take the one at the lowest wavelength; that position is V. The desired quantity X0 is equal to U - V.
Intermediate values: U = 5406.0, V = 5425.5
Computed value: -19.5 Angstrom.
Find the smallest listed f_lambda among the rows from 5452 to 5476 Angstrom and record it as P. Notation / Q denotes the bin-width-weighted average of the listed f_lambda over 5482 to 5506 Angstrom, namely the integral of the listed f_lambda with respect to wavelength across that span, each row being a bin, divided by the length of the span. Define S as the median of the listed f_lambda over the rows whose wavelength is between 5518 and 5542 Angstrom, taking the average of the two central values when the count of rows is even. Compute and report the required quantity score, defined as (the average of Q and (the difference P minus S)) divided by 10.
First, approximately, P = 4.31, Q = 5.17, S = 4.93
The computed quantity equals 0.227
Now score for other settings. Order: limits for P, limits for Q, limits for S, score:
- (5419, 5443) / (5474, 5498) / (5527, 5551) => 0.172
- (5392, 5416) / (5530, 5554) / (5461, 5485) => 0.196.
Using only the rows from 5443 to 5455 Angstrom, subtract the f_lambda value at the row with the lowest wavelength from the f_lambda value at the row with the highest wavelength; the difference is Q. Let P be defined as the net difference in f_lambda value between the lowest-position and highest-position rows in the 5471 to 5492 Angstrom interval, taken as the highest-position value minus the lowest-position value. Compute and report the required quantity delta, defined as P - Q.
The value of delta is -1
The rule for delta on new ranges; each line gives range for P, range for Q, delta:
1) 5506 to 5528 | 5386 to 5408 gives -1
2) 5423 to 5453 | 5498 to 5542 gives 2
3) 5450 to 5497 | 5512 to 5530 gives 0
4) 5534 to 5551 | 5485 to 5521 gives 3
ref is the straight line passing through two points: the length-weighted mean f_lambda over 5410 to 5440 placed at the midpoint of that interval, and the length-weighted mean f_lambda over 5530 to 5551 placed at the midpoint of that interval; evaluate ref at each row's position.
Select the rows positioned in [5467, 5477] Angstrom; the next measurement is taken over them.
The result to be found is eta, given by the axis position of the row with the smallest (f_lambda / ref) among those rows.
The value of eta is 5469.0 Angstrom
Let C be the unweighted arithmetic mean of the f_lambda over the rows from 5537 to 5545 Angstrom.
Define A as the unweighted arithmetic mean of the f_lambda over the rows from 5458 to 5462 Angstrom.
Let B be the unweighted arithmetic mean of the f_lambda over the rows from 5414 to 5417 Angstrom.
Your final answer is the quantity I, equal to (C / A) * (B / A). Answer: 0.97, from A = 5.14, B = 4.8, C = 5.31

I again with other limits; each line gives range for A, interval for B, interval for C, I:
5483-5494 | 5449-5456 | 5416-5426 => 0.79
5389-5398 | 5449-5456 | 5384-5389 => 1.01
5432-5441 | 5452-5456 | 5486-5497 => 1.07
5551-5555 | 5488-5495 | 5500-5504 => 0.99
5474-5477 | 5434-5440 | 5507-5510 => 0.89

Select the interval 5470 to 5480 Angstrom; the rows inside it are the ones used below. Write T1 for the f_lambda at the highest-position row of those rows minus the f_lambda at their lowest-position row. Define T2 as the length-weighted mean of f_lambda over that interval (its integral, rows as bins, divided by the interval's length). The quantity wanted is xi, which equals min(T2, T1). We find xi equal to -0.6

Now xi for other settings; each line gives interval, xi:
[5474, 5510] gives 0.4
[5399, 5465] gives 0.4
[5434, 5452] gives -0.4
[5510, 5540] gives 0.6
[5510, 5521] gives -0.2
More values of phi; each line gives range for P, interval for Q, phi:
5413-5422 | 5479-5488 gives 13.2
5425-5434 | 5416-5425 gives 11.9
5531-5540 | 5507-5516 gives 13.5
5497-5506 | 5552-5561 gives 14.1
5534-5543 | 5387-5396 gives 12.7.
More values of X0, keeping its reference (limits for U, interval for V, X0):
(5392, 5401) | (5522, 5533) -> -132.0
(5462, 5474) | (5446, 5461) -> 16.5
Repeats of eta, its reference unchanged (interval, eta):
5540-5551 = 5548.5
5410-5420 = 5418.0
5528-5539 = 5535.0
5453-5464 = 5461.5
